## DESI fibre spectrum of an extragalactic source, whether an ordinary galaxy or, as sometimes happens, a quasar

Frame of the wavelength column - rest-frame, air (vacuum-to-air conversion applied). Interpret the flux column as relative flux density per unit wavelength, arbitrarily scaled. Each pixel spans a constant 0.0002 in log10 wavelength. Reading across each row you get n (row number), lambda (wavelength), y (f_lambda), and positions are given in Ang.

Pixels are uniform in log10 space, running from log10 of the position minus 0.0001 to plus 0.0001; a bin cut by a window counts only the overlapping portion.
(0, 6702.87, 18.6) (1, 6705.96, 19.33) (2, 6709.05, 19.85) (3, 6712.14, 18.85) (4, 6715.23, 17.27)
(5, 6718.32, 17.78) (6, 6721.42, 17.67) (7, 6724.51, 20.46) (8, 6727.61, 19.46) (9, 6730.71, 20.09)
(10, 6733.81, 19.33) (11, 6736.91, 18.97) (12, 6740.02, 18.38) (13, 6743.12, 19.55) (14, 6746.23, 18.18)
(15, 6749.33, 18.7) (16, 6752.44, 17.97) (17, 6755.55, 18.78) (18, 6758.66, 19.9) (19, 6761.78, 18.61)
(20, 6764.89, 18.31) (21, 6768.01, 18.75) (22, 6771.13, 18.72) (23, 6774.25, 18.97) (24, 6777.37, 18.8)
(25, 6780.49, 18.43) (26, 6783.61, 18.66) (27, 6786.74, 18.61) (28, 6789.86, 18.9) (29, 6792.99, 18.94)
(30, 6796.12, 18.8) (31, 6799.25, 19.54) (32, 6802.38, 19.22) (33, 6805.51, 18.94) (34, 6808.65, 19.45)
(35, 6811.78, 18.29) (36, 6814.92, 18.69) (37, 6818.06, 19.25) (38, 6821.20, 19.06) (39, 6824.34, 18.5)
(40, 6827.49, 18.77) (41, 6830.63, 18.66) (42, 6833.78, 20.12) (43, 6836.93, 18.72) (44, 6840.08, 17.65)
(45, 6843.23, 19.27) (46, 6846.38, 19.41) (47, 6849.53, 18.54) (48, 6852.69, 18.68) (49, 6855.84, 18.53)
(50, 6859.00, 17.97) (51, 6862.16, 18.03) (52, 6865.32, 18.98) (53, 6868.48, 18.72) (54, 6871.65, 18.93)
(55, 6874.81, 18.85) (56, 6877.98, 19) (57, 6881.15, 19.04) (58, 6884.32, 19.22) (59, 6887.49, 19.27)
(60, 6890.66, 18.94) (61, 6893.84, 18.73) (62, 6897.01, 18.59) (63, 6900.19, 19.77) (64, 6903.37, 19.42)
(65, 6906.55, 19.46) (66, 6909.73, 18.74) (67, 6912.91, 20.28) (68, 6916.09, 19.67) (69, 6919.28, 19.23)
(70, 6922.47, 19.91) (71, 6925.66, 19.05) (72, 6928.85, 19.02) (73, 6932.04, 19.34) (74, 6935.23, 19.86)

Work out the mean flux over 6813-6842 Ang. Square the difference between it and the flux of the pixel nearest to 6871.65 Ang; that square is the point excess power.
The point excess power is 0.01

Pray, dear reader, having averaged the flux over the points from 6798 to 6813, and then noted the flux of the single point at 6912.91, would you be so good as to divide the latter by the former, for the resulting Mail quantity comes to 1.06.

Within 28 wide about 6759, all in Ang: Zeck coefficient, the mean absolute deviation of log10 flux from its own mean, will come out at 0.0080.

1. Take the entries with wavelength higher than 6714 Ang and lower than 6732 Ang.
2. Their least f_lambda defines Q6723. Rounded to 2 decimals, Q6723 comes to 17.27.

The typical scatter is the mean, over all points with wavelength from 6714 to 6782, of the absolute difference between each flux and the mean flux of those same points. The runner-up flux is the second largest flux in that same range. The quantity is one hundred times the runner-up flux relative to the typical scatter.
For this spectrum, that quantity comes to 3376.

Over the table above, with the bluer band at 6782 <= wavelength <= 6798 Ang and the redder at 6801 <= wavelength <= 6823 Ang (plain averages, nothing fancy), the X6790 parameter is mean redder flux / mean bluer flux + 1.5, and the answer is 2.51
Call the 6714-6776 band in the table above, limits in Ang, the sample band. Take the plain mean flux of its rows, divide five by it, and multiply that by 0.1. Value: 0.0266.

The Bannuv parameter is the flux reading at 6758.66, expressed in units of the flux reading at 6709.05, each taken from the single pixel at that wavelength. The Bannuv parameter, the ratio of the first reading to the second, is 1.00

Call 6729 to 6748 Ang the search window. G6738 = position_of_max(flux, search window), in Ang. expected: 6730.71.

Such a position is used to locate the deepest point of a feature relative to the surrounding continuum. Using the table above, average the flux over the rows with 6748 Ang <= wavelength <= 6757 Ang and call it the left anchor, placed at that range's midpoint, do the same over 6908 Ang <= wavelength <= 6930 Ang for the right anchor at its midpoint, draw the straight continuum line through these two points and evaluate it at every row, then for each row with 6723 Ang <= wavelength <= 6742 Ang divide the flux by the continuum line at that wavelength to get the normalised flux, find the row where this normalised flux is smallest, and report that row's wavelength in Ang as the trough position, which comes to 6740.02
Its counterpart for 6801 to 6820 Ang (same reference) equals 6811.78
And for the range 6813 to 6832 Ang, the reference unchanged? 6824.34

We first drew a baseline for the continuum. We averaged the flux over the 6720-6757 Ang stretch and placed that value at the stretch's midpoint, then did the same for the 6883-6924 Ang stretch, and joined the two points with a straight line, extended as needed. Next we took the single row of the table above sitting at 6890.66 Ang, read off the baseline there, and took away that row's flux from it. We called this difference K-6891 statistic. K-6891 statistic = 0.36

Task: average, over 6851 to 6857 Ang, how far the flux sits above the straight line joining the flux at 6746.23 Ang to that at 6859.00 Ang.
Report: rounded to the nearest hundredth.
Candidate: 0.63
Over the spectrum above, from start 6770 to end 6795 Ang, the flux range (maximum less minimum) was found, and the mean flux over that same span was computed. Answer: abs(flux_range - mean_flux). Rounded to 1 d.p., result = 18.2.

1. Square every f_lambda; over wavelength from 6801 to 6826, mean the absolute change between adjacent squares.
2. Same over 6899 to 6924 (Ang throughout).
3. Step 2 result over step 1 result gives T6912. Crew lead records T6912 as 1.2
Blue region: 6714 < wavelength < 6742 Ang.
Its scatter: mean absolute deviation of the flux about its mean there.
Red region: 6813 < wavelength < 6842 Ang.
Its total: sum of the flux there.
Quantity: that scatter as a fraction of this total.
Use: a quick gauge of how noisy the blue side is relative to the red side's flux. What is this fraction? 0.0055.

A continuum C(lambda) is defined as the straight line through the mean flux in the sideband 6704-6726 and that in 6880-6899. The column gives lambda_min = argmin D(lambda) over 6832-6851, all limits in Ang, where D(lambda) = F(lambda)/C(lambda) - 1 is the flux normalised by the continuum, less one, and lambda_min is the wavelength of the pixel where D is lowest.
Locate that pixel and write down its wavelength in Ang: 6840.08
